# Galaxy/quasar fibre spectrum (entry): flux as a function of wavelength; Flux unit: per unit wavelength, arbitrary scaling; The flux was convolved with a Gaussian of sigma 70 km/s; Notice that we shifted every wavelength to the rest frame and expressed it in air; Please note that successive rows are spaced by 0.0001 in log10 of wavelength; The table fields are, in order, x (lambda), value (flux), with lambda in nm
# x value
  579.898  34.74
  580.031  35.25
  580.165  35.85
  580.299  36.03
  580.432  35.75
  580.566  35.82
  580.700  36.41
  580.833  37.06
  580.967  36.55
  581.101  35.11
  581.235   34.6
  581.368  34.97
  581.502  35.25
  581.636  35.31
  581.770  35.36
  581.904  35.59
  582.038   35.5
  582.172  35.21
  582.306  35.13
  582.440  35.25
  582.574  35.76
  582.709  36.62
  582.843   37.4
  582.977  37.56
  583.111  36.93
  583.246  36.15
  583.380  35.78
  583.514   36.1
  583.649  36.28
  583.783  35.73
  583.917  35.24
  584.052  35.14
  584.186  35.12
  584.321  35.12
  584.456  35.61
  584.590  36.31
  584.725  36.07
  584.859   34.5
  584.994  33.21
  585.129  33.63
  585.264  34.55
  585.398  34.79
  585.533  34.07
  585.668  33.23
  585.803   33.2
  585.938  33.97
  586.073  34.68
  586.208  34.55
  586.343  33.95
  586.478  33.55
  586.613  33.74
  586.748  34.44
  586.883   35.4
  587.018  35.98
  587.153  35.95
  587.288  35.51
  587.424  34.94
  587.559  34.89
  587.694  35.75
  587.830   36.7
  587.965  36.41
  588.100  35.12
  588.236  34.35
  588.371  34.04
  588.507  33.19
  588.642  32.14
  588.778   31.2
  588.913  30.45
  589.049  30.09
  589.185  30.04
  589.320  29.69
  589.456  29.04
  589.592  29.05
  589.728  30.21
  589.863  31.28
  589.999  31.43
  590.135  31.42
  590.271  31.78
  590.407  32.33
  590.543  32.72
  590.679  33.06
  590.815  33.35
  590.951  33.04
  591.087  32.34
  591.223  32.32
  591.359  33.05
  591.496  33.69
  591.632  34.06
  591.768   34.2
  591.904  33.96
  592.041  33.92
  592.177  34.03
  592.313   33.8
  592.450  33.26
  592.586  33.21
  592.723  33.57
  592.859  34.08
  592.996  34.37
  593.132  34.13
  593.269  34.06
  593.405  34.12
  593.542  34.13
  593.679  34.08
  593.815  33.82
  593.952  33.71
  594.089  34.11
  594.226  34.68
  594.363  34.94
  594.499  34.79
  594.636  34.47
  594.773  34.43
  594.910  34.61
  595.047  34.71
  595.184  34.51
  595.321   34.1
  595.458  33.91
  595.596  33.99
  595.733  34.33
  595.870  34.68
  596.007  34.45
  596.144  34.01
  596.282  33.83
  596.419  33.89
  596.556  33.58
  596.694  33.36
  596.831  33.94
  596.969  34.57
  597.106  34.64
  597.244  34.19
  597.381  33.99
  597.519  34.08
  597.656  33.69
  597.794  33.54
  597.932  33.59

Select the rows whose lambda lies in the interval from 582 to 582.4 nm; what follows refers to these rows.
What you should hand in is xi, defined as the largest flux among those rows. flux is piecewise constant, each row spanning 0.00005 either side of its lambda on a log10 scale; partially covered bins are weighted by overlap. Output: 35.5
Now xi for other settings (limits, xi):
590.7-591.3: 33.35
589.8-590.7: 33.06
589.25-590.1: 31.43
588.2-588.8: 34.35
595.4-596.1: 34.68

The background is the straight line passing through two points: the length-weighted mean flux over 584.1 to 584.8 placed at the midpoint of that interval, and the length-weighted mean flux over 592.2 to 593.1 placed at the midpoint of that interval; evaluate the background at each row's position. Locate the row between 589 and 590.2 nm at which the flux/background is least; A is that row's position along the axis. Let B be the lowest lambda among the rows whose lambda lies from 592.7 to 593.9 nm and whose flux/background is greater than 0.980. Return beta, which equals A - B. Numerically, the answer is -3.27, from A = 589.456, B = 592.723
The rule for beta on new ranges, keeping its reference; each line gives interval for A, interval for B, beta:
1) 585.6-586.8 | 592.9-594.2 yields -7.19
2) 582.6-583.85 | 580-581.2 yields 3.08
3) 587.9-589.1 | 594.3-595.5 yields -5.31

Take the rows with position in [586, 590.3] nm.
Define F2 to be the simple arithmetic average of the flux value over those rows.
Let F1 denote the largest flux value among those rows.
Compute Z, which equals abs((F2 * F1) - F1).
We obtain 1180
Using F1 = 36.7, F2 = 33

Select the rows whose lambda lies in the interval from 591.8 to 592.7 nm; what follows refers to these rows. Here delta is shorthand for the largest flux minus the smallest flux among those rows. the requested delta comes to 0.8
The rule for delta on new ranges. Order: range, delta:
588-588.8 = 3.9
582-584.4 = 2.4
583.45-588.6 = 3.5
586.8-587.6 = 1.1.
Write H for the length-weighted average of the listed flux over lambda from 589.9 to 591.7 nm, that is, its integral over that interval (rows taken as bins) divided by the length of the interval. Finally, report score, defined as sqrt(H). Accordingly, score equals 5.71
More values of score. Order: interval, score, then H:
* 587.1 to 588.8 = 5.89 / 34.7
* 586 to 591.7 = 5.75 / 33.1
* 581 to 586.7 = 5.93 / 35.1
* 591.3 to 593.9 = 5.82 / 33.9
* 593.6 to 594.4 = 5.85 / 34.2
